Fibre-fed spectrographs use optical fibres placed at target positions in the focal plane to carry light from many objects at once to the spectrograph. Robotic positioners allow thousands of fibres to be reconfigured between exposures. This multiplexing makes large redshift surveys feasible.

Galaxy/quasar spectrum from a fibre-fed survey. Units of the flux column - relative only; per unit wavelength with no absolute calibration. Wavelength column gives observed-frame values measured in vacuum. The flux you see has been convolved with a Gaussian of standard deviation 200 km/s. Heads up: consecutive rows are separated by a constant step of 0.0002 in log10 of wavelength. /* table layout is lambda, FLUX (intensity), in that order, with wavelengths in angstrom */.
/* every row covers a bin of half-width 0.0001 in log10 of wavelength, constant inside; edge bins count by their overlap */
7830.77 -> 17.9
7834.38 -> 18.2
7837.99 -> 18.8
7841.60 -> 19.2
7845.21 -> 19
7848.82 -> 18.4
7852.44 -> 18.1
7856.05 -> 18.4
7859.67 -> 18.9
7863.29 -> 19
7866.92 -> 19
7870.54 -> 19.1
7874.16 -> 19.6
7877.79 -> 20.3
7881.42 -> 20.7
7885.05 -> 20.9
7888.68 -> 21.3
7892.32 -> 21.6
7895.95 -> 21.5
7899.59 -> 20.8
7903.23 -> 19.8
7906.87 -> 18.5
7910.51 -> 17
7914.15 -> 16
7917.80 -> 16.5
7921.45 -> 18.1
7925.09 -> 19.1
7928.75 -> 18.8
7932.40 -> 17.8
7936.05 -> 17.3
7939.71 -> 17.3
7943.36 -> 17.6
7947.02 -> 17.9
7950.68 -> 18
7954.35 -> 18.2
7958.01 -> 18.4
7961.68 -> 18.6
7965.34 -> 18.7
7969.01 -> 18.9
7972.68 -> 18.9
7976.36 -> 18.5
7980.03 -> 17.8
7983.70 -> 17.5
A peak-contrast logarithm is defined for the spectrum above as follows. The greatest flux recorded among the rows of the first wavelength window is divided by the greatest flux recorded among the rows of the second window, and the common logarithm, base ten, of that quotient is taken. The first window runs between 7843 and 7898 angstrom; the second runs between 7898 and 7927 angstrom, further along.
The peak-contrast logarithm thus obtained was 0.02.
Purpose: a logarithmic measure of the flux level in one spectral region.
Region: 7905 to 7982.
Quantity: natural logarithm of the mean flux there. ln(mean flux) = 2.89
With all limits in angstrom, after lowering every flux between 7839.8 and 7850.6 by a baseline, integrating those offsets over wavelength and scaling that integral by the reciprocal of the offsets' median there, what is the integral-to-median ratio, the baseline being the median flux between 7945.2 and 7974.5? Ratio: 8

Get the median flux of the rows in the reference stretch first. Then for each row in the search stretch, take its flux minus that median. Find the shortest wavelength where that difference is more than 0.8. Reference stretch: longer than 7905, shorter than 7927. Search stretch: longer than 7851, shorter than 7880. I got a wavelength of 7856.05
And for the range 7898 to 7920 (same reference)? 7899.59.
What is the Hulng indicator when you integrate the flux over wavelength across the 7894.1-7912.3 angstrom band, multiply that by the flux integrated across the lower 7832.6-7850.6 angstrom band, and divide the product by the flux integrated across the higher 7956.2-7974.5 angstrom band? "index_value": 350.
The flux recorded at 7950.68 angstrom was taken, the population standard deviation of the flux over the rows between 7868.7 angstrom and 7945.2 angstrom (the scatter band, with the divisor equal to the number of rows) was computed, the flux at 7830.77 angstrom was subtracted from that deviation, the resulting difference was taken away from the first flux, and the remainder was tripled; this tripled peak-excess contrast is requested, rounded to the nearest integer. 103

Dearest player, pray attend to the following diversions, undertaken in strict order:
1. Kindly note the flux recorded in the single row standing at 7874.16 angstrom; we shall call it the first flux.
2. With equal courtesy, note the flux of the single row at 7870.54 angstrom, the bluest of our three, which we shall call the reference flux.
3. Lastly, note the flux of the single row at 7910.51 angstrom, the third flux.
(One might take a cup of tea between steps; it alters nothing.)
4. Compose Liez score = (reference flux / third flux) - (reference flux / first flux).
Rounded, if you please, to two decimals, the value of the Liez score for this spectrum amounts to 0.15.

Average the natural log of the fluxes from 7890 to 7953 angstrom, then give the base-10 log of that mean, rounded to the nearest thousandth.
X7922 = 0.464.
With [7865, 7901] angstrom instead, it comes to 0.480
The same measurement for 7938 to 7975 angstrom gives 0.463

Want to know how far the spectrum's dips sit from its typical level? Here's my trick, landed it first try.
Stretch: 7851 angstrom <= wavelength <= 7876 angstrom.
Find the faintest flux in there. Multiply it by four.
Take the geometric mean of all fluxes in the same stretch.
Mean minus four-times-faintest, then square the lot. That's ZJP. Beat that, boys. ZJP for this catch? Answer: 2866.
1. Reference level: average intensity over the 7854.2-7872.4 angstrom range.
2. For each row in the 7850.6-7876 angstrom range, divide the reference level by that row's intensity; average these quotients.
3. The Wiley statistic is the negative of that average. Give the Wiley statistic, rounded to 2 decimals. -1.00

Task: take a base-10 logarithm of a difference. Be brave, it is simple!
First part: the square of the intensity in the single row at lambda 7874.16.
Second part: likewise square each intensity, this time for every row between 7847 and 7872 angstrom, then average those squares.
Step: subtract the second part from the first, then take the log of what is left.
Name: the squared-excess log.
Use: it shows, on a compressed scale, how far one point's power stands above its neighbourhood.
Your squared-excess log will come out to 1.54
